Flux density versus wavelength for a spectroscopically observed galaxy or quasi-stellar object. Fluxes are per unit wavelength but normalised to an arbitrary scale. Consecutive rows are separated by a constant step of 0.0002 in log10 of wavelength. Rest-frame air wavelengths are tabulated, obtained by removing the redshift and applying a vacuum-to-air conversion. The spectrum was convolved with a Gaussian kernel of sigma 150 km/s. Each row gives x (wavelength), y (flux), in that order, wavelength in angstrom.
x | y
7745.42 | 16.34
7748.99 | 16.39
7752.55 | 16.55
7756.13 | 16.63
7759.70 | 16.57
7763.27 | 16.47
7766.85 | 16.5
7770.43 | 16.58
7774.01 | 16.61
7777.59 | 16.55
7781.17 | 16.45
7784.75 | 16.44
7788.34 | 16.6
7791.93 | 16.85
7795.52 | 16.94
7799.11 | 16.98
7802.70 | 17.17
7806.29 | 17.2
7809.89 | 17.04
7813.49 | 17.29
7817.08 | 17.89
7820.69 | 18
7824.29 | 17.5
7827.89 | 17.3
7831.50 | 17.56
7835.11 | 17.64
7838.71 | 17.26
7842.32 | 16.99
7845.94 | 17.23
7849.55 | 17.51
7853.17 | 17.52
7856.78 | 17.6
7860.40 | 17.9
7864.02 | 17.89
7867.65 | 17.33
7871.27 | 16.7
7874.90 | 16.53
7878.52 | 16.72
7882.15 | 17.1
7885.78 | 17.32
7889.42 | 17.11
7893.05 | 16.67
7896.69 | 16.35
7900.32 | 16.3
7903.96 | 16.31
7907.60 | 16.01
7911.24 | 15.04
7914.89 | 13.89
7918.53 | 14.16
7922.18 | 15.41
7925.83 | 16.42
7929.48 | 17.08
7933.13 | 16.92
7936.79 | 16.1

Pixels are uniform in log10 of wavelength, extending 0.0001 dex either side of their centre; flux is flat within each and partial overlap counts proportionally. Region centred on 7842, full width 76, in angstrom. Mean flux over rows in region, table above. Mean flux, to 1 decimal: 17.4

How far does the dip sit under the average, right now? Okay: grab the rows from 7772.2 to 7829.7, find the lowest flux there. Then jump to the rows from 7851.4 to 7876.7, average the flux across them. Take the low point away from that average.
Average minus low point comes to 0.9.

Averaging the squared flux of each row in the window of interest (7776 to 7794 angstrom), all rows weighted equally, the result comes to 275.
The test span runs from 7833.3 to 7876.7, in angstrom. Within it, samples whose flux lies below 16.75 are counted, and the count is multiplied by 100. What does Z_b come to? 200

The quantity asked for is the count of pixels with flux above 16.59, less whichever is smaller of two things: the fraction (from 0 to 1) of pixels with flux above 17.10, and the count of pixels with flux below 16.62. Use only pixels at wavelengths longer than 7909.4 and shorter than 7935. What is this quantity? 2.0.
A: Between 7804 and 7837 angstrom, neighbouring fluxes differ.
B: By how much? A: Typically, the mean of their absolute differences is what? 0.27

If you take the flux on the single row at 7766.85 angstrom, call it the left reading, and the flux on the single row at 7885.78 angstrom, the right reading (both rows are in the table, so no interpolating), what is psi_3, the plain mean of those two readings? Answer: 16.91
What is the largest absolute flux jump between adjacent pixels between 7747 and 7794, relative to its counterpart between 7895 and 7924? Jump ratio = 0.20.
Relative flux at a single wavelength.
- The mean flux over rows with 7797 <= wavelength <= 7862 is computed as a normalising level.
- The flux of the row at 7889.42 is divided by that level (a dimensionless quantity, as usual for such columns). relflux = 0.98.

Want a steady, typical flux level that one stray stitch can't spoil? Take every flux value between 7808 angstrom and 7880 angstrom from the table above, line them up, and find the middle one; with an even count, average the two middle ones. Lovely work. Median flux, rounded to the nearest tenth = 17.4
